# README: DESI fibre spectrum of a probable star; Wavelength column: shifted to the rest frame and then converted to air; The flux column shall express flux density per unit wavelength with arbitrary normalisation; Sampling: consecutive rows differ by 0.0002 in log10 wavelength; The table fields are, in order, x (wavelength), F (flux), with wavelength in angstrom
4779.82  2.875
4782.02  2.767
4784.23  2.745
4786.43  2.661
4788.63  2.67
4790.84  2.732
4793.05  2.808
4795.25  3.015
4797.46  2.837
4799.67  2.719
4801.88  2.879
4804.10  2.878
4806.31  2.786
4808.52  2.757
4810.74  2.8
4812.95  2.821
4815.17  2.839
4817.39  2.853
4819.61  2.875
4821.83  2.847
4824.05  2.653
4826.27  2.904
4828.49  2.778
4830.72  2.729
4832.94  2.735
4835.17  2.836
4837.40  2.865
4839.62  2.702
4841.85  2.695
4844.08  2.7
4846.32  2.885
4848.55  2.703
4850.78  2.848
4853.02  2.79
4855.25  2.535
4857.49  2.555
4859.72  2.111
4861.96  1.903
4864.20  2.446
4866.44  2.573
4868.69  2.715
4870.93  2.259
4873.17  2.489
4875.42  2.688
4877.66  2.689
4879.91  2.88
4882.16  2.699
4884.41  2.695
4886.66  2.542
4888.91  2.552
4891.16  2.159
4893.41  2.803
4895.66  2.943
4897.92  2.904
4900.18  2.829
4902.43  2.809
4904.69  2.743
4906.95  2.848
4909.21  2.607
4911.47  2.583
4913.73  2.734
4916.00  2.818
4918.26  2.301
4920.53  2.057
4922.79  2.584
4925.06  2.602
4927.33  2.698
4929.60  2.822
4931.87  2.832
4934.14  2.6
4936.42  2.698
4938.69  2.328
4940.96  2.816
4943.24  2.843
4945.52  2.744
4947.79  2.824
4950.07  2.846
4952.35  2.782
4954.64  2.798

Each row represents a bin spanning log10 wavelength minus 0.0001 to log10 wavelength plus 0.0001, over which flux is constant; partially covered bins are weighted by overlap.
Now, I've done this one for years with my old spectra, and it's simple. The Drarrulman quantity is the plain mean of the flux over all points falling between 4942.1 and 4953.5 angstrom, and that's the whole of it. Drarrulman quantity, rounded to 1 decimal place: 2.8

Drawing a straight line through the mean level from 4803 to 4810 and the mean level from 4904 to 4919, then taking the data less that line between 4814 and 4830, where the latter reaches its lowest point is 4824.05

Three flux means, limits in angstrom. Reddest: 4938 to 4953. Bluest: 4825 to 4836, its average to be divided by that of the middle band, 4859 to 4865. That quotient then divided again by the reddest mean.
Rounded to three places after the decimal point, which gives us 0.474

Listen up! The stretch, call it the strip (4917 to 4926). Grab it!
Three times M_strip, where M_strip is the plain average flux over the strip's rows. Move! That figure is 7.2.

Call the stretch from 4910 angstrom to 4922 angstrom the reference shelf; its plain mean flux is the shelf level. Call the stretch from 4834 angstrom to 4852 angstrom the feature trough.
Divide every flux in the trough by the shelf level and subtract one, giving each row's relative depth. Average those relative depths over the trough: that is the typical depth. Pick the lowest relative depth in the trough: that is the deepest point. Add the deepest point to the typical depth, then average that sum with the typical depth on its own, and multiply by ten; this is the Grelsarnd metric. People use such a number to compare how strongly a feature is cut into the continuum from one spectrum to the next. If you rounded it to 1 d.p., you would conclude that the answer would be 1.5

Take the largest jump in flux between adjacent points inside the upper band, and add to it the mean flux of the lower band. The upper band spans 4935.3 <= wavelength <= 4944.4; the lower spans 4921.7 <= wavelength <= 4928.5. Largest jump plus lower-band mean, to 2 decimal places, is 3.12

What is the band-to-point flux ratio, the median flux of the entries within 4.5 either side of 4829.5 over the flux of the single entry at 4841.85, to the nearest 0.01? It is 1.02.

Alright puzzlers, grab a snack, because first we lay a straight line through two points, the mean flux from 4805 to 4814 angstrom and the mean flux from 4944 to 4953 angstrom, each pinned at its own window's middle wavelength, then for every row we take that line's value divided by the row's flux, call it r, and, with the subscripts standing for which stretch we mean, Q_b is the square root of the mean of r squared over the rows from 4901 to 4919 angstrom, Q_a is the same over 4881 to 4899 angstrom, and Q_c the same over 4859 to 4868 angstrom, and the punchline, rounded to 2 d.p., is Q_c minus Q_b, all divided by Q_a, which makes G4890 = 0.20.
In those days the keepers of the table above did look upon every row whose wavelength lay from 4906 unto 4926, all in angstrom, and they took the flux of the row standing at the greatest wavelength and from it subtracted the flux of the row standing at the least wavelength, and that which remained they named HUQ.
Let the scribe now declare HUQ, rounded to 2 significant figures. -0.25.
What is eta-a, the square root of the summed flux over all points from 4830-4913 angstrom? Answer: 9.9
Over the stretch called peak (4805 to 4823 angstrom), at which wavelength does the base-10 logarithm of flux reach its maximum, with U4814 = 4819.61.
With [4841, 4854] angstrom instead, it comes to 4846.32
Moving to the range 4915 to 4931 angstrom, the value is 4929.60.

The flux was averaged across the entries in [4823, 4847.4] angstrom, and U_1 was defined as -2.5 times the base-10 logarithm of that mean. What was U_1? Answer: -1.11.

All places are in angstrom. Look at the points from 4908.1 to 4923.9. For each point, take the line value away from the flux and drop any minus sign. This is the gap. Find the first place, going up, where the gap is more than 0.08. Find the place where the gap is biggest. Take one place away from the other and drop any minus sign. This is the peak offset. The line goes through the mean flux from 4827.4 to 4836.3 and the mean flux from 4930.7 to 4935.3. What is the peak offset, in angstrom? 11.3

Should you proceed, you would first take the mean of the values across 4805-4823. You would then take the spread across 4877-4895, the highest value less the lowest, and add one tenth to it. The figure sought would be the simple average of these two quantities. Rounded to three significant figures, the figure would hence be 1.82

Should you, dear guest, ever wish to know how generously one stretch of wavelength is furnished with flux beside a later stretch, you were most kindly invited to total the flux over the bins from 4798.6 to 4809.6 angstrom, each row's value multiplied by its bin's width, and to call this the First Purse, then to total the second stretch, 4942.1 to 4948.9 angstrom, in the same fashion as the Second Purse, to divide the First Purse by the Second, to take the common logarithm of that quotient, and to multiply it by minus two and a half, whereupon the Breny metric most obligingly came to -0.5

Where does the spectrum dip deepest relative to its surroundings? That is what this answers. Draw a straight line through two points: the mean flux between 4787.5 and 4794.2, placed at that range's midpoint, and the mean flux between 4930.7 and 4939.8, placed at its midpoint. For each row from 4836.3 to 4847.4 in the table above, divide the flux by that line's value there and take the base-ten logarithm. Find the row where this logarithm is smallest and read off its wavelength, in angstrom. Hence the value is 4841.85 angstrom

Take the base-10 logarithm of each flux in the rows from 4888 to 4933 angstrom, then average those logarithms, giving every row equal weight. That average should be 0.423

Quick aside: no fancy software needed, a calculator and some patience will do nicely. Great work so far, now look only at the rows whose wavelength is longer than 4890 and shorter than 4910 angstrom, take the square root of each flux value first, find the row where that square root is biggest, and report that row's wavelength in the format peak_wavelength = 4895.66 angstrom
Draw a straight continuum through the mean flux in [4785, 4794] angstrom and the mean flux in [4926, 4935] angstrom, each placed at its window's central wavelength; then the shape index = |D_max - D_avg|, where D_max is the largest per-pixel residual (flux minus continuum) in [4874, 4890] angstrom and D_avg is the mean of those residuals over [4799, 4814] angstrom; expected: 0.06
